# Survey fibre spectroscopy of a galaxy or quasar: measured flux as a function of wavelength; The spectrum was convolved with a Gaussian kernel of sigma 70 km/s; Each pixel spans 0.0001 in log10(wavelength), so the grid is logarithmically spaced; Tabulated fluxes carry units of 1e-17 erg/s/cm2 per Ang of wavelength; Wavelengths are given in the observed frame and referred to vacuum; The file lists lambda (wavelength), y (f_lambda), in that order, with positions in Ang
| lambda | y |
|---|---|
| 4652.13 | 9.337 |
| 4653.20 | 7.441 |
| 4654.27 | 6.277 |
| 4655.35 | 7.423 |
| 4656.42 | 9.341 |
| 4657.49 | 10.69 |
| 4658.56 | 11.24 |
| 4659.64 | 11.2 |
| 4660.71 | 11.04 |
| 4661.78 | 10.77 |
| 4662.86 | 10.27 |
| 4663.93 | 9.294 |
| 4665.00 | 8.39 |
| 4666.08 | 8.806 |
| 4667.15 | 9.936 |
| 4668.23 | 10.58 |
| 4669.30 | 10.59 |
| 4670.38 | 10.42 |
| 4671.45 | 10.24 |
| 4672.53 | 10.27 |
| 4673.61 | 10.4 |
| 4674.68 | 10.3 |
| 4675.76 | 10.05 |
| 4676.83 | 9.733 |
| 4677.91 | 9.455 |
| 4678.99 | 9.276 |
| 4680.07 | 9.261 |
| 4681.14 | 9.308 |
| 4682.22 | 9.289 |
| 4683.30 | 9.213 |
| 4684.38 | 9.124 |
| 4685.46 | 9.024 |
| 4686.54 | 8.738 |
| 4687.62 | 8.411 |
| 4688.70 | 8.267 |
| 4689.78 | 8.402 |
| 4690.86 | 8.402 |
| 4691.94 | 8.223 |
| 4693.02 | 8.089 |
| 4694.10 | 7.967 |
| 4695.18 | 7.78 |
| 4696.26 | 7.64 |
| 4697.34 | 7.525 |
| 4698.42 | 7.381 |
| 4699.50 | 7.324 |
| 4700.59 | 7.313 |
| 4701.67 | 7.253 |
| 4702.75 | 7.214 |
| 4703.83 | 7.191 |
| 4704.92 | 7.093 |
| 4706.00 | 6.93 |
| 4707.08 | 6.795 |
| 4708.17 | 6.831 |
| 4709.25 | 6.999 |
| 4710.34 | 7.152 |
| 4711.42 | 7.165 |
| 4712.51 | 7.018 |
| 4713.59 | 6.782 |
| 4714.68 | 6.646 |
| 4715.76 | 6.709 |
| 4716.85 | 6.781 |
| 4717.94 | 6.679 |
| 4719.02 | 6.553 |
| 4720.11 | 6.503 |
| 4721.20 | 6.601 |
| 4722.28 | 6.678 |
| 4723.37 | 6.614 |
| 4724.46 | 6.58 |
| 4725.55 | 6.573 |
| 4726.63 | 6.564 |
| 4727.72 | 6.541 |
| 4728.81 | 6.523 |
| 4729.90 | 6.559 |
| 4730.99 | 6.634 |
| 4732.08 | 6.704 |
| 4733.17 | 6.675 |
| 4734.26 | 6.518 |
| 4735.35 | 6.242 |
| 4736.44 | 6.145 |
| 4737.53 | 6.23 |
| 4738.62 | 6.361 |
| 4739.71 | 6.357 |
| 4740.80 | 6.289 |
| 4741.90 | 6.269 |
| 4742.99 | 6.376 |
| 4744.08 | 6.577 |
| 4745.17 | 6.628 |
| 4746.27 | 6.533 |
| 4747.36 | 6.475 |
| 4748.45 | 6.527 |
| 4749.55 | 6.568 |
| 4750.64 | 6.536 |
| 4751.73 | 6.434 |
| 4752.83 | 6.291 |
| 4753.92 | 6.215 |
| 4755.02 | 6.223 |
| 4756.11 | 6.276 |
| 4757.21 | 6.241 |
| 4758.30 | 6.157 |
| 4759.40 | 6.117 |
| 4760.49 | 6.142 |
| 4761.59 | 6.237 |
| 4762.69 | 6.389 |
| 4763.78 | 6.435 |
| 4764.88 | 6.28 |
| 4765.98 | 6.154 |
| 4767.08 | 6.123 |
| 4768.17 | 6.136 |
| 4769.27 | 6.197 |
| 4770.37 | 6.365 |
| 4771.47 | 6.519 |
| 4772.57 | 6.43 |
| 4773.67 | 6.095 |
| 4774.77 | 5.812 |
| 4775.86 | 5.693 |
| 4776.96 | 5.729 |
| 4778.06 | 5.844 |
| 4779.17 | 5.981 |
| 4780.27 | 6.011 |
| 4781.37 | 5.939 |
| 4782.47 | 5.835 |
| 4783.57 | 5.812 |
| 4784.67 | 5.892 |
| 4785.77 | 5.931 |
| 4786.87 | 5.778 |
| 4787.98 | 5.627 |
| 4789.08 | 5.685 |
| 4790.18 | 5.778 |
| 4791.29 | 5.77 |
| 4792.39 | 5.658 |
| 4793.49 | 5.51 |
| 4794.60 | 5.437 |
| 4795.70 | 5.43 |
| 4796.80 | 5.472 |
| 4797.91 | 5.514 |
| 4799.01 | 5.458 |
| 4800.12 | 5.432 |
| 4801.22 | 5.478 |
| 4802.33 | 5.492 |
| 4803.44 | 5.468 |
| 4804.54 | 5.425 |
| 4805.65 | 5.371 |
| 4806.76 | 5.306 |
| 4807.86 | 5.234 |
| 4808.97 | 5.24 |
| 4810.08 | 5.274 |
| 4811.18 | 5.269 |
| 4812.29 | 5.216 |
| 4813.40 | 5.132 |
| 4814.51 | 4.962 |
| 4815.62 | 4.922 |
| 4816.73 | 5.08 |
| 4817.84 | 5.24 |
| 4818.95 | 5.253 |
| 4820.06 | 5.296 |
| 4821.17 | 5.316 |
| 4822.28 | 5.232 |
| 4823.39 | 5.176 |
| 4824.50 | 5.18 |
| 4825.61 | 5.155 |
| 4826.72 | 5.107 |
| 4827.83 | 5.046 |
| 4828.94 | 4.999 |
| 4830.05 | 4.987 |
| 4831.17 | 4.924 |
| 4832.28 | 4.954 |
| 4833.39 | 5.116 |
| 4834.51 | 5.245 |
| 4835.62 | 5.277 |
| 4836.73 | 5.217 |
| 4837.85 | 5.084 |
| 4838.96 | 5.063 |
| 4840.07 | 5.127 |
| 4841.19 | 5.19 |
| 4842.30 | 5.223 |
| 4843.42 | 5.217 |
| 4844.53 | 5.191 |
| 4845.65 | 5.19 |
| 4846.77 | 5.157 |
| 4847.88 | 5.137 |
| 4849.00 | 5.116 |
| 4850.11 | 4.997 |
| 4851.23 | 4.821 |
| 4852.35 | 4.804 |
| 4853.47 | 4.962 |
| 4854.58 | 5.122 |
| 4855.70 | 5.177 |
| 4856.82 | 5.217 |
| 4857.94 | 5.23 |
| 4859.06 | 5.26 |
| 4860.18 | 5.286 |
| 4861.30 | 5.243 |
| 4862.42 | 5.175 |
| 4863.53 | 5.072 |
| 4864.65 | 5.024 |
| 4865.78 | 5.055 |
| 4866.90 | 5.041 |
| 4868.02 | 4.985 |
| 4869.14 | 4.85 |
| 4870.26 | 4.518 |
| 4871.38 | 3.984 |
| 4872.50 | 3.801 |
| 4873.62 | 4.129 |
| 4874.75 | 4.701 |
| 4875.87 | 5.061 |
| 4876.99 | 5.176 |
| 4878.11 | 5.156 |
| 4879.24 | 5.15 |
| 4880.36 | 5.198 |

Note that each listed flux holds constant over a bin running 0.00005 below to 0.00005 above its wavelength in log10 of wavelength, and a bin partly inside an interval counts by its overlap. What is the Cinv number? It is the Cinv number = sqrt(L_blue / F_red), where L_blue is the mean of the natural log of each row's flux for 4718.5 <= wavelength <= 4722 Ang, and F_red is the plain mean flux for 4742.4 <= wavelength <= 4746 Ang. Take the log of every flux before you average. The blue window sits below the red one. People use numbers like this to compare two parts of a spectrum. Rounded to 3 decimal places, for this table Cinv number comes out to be 0.537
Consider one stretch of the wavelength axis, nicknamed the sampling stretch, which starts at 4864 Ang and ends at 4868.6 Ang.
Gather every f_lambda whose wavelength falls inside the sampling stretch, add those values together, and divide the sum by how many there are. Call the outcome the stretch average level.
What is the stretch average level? 5.0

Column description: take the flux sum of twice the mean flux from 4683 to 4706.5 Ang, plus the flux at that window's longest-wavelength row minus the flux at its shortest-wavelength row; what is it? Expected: 13.6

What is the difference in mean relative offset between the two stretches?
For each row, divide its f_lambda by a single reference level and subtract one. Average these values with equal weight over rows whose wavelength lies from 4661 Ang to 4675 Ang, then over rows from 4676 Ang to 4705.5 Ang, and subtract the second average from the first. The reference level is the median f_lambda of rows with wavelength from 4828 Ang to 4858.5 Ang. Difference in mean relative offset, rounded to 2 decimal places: 0.34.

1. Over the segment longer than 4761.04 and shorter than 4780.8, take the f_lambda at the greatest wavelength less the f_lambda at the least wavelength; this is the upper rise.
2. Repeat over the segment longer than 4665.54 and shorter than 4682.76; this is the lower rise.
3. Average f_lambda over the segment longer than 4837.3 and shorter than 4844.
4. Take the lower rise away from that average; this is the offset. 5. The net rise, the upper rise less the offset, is -4.9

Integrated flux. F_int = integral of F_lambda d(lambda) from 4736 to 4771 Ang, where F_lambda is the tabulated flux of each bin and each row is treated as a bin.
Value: 221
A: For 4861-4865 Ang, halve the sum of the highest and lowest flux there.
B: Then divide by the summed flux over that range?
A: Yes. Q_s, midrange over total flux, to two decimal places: 0.25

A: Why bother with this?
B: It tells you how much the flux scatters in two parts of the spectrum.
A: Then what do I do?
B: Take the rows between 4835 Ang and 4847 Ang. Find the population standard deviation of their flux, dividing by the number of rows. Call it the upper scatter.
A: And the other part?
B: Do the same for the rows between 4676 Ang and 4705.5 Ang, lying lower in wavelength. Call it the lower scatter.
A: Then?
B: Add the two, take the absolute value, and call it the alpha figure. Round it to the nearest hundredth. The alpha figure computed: 0.89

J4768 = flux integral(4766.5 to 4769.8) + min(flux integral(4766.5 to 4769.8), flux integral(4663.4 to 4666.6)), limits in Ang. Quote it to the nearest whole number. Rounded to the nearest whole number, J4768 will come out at 41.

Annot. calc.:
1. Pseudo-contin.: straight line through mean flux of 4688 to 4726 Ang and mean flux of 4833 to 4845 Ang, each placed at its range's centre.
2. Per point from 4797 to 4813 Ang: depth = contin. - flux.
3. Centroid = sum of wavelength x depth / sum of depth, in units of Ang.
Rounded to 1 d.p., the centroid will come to 4805.5 Ang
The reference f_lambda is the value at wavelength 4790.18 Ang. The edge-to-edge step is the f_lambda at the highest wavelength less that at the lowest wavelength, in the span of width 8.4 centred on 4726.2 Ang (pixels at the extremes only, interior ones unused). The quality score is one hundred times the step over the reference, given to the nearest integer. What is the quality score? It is -2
